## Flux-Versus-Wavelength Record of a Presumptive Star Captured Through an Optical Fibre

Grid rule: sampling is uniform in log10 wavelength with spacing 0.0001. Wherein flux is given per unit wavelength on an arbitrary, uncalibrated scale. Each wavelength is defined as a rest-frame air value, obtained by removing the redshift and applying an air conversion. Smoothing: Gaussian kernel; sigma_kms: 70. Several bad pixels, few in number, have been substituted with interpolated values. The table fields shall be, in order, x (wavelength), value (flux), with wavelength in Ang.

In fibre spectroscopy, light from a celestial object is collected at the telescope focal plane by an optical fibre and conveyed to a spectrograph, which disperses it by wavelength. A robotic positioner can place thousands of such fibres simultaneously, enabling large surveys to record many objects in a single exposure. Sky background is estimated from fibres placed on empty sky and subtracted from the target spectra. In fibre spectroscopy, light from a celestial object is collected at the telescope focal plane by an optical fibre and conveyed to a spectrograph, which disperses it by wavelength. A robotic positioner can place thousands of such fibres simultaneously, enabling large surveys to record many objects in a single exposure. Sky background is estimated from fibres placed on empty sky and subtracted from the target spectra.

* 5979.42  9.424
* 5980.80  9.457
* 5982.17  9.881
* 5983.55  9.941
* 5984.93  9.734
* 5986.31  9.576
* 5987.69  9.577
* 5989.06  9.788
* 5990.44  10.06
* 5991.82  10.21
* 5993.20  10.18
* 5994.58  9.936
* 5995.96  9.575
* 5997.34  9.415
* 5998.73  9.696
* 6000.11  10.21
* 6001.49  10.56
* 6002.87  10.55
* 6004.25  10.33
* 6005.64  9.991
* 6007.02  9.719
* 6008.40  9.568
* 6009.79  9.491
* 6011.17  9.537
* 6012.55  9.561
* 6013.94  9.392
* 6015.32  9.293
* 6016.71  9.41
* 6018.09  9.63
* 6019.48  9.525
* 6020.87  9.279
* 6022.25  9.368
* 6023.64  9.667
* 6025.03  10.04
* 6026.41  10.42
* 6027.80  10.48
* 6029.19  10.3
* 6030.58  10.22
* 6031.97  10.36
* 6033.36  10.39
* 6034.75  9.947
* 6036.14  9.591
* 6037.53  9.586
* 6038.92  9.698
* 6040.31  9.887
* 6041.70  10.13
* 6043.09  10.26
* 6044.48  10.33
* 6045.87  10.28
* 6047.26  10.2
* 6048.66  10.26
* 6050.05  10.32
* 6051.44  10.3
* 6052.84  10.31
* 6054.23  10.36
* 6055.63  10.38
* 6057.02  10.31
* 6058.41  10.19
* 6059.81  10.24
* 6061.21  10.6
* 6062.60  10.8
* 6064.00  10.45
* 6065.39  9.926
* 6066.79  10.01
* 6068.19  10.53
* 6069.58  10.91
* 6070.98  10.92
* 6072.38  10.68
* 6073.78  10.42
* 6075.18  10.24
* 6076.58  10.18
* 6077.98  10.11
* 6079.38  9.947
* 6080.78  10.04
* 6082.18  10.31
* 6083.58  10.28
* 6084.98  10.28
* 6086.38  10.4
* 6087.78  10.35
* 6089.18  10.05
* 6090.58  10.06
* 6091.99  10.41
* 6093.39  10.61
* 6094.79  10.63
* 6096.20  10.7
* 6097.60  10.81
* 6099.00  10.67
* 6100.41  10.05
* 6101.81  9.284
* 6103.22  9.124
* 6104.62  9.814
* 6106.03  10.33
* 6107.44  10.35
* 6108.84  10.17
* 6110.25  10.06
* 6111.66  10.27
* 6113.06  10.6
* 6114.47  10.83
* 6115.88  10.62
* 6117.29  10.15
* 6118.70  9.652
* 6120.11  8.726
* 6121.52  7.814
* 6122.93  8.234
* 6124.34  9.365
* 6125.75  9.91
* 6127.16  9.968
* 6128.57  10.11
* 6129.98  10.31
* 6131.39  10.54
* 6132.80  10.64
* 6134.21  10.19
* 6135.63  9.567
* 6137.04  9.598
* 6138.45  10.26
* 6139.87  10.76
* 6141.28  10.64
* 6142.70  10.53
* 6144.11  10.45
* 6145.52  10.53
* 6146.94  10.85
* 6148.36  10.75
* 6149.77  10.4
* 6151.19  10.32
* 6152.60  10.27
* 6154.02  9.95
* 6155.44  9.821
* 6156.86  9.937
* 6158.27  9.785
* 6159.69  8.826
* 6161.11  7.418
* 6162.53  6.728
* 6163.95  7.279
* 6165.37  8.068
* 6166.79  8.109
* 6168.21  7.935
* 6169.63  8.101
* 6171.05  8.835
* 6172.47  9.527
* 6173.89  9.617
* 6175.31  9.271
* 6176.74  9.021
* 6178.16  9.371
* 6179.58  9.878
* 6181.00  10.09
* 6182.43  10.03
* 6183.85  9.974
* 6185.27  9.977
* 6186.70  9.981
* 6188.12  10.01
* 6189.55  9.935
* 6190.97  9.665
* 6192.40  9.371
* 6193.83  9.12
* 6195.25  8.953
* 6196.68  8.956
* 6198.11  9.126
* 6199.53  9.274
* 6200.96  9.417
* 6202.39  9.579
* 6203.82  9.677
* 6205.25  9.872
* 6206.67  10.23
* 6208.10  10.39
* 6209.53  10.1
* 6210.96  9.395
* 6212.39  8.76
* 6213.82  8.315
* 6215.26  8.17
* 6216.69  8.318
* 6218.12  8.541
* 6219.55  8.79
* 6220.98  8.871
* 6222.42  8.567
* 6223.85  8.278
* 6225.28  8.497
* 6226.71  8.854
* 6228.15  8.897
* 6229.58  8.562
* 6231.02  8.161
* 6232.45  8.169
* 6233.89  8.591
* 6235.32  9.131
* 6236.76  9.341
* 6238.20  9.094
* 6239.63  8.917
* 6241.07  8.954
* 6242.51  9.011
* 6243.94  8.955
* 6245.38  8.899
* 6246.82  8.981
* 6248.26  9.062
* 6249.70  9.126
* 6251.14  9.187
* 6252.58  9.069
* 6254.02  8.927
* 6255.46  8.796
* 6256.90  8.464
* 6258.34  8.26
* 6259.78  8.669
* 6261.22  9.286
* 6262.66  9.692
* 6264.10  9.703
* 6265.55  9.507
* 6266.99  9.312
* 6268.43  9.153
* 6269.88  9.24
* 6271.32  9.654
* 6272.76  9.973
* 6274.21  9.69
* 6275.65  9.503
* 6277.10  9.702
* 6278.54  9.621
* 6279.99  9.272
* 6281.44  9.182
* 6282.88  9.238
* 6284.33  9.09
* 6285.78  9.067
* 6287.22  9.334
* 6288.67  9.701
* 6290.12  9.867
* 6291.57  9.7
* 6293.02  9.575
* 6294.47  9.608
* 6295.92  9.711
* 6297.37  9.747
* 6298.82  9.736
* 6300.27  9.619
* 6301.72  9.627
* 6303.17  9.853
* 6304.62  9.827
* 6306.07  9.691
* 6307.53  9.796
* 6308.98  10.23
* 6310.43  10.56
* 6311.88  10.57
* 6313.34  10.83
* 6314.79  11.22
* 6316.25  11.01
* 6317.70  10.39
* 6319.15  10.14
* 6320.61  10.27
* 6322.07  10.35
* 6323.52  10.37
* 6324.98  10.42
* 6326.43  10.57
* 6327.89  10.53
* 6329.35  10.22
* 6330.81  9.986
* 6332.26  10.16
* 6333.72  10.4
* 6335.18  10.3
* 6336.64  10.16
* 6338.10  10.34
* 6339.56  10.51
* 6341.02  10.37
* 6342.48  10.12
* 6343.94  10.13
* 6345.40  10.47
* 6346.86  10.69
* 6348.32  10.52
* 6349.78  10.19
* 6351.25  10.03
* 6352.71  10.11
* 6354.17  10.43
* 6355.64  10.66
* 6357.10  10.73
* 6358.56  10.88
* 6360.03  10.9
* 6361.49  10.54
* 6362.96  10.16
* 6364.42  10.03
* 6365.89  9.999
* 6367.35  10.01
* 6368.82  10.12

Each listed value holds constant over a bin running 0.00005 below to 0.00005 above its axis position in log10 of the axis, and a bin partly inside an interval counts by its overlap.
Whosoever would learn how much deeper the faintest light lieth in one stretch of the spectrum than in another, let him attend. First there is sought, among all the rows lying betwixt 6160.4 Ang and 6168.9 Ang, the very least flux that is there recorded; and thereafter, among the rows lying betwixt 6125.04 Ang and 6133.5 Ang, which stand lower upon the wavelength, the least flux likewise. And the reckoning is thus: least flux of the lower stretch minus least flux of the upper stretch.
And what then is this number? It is 3.2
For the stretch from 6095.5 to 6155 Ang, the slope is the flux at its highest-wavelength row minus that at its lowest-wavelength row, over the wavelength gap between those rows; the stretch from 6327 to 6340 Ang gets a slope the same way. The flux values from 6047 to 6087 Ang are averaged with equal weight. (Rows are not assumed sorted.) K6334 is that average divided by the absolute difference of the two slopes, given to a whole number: 919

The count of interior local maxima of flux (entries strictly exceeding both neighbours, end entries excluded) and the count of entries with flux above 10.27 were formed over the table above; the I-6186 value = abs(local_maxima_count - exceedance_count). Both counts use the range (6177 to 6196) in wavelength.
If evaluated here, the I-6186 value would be 2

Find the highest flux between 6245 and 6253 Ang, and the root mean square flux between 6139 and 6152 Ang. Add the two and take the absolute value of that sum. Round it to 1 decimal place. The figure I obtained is 19.8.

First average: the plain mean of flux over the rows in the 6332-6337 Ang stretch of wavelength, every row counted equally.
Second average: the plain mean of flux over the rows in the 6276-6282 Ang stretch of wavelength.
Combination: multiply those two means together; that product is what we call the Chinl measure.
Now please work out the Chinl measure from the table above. 97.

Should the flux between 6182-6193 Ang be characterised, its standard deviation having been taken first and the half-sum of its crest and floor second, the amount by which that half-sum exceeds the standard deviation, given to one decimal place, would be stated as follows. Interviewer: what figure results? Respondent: 9.5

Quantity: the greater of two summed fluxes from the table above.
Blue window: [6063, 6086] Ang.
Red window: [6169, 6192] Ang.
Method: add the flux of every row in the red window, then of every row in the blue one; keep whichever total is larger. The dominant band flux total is 165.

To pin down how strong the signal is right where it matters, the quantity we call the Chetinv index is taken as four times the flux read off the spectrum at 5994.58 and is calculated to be 39.7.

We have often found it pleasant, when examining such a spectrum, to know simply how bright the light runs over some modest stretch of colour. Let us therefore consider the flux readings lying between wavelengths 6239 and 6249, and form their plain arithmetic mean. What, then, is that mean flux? 9.0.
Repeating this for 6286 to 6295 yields 9.6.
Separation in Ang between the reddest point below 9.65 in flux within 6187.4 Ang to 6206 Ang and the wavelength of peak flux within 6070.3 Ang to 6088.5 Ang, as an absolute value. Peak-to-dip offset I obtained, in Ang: 131.4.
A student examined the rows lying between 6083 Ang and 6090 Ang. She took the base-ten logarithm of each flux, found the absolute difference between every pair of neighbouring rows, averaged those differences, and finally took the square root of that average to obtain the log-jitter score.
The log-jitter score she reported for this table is 0.071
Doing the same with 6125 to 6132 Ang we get 0.082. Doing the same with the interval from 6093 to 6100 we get 0.059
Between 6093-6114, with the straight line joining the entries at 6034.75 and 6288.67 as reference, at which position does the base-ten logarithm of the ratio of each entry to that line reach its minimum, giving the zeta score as 6103.22 Ang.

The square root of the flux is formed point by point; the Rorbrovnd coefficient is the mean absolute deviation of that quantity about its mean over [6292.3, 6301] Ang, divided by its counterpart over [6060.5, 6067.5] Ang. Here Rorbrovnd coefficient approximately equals 0.2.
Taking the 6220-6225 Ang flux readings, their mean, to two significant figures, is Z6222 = 8.6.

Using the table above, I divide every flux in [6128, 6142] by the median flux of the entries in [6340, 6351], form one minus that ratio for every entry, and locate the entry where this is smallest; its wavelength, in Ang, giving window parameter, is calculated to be 6139.87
